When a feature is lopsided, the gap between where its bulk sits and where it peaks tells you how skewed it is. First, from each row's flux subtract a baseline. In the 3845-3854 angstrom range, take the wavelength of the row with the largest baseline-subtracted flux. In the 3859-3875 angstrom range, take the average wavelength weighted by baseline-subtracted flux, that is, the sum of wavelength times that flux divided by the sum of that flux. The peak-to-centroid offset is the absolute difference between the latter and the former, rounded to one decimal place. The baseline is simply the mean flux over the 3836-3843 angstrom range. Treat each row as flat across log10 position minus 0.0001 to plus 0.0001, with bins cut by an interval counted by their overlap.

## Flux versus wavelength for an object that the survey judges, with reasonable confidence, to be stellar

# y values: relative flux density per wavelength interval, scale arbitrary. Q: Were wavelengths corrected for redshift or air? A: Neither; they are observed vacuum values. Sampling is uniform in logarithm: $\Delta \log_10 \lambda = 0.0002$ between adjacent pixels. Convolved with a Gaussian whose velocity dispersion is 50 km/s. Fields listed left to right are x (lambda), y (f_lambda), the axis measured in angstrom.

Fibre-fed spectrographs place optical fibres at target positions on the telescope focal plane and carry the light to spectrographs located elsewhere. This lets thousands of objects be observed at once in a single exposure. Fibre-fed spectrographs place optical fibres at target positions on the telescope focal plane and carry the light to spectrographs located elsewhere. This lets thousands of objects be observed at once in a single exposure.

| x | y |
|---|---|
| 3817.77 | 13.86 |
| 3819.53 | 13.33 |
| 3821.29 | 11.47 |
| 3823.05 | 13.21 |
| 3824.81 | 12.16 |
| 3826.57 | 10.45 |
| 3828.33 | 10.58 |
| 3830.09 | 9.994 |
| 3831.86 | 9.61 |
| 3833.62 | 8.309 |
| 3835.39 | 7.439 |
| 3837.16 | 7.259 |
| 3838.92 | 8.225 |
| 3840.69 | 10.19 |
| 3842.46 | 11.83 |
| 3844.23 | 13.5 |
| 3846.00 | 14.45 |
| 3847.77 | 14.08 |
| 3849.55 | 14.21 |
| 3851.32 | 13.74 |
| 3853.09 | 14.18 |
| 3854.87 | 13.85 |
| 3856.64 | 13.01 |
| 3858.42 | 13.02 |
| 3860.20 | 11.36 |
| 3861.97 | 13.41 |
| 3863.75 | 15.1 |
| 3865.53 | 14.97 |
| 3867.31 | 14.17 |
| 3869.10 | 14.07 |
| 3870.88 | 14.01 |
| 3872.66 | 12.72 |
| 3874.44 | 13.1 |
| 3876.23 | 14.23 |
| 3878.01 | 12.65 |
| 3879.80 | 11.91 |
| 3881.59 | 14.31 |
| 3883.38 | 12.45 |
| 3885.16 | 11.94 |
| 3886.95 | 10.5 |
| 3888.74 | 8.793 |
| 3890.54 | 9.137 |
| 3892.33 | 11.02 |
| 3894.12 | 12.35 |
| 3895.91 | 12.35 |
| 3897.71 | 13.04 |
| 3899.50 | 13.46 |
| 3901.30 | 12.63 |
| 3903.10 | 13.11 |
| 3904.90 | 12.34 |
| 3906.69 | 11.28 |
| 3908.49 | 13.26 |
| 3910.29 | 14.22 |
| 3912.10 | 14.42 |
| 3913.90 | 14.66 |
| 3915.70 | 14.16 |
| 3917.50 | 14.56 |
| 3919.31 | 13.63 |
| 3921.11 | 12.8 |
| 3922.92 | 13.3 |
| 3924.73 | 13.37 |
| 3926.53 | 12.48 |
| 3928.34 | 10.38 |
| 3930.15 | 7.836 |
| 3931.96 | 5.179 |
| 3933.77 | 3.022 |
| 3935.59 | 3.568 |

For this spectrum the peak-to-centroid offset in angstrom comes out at 21.4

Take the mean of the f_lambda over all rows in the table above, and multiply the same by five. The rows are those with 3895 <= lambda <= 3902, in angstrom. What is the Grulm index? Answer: 64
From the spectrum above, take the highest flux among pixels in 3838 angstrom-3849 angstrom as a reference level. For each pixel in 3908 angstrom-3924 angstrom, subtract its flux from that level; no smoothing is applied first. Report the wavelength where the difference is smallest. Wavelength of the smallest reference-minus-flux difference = 3913.90 angstrom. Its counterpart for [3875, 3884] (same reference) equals 3881.59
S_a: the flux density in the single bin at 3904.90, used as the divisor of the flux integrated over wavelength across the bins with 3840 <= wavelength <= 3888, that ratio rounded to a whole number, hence 51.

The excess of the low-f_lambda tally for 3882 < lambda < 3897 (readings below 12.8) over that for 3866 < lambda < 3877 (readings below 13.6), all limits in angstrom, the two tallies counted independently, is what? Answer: 6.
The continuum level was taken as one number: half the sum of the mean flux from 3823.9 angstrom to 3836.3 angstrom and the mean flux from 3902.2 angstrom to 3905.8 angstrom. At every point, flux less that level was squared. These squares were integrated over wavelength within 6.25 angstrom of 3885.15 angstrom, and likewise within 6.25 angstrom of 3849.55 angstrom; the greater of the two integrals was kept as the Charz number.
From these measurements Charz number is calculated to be 94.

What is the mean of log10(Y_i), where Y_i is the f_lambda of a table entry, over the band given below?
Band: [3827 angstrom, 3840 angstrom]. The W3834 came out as 0.94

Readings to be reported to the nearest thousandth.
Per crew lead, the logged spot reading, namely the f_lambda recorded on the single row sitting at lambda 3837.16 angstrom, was 7.259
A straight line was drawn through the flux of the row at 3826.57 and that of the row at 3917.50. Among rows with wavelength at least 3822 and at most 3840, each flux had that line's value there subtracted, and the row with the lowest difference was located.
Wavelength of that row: 3837.16 angstrom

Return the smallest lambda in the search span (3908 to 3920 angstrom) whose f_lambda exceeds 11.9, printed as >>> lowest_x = 3908.49 angstrom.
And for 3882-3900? 3883.38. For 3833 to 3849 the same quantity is 3844.23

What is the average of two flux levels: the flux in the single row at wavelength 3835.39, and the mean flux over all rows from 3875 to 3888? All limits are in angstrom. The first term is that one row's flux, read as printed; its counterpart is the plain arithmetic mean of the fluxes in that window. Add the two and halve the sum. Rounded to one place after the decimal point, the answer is 10.0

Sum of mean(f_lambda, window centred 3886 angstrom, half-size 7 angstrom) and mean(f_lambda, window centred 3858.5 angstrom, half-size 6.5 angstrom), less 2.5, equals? 22.2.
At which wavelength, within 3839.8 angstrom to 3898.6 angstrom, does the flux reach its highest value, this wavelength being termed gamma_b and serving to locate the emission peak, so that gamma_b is 3863.75 angstrom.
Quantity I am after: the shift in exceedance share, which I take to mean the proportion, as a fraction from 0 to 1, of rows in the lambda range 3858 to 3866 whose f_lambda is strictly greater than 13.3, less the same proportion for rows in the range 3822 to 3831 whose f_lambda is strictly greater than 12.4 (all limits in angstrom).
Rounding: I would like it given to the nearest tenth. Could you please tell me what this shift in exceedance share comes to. 0.4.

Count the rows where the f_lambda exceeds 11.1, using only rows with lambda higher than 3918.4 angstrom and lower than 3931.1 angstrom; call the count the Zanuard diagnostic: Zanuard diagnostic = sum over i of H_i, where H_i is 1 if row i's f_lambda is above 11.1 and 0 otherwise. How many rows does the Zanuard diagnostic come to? 5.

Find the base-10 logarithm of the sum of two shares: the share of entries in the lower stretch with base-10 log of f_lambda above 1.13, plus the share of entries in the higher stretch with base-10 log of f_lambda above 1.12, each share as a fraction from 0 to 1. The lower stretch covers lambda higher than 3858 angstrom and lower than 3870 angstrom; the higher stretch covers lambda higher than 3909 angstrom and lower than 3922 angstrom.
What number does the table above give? 0.155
